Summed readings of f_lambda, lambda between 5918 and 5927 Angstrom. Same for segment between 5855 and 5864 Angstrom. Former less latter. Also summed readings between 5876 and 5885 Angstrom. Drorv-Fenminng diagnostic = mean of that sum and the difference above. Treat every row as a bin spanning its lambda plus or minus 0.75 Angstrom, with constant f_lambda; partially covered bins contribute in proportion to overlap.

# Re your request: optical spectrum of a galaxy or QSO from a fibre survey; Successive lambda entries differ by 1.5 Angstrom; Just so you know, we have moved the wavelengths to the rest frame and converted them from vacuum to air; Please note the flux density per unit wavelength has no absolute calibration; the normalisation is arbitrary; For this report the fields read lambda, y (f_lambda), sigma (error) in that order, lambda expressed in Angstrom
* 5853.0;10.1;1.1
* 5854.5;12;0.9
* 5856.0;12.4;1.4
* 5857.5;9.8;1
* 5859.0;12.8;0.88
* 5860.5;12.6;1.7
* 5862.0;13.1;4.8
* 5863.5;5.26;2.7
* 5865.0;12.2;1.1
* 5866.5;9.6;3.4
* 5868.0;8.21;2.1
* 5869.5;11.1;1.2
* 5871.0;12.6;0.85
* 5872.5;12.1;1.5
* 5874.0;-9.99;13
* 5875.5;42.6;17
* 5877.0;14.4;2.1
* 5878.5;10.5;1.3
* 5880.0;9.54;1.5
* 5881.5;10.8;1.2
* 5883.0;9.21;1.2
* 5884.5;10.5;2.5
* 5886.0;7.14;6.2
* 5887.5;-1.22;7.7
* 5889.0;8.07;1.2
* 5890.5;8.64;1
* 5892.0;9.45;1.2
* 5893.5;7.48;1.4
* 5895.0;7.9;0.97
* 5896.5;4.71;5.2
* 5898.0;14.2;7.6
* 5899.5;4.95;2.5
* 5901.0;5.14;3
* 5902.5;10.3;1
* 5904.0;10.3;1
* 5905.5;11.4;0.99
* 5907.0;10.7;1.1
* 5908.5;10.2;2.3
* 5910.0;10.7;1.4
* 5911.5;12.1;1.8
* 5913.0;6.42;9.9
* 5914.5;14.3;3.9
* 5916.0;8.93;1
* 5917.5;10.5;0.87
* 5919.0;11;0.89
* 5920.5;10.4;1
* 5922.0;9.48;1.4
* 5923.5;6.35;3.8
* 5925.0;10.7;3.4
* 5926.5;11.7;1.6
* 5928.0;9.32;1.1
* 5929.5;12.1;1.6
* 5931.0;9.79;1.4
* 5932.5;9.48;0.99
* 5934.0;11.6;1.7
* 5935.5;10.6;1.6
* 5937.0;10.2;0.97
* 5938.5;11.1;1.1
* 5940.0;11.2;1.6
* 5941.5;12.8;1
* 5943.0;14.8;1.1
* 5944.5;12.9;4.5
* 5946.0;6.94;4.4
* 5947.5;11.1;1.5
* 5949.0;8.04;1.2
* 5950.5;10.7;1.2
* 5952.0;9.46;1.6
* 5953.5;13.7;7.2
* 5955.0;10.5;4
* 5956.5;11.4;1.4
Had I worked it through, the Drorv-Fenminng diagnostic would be 29.3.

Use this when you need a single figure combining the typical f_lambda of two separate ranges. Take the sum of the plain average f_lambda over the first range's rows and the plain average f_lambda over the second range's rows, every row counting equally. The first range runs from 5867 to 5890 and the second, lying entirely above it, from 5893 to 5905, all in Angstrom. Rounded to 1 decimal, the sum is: 18.5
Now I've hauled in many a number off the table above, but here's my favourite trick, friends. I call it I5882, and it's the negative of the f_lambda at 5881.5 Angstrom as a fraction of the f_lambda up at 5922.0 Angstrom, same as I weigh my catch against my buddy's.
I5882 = -1.14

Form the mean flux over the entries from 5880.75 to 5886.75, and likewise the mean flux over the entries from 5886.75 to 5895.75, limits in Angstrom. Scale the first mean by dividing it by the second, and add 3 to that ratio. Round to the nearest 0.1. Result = 4.4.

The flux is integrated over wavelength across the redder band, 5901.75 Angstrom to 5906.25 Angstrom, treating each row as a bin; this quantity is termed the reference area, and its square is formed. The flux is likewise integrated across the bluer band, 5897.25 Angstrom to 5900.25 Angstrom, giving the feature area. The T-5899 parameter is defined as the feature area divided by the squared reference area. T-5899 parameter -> 0.012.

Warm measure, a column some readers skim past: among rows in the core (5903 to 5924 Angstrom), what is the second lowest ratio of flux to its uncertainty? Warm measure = 1.67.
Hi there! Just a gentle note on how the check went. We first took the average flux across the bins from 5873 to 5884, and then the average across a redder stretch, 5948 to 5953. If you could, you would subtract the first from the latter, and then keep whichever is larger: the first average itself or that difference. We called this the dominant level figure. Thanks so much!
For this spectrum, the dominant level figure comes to 12.4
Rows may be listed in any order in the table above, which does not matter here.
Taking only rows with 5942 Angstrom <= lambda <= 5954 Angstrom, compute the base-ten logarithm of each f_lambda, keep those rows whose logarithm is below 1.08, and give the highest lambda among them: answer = 5952.0 Angstrom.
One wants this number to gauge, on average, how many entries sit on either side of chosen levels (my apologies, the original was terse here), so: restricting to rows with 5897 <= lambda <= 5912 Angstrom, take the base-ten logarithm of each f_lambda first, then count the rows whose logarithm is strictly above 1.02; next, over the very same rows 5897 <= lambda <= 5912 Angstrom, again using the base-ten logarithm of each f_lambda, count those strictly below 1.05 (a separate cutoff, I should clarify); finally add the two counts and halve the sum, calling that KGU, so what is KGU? 6.0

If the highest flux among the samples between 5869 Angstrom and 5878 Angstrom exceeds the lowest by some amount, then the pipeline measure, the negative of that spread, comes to -53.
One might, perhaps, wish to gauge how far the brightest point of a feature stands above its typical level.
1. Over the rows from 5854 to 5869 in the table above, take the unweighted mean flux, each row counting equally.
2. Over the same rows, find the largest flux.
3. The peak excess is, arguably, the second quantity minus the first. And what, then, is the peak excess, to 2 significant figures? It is 2.3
